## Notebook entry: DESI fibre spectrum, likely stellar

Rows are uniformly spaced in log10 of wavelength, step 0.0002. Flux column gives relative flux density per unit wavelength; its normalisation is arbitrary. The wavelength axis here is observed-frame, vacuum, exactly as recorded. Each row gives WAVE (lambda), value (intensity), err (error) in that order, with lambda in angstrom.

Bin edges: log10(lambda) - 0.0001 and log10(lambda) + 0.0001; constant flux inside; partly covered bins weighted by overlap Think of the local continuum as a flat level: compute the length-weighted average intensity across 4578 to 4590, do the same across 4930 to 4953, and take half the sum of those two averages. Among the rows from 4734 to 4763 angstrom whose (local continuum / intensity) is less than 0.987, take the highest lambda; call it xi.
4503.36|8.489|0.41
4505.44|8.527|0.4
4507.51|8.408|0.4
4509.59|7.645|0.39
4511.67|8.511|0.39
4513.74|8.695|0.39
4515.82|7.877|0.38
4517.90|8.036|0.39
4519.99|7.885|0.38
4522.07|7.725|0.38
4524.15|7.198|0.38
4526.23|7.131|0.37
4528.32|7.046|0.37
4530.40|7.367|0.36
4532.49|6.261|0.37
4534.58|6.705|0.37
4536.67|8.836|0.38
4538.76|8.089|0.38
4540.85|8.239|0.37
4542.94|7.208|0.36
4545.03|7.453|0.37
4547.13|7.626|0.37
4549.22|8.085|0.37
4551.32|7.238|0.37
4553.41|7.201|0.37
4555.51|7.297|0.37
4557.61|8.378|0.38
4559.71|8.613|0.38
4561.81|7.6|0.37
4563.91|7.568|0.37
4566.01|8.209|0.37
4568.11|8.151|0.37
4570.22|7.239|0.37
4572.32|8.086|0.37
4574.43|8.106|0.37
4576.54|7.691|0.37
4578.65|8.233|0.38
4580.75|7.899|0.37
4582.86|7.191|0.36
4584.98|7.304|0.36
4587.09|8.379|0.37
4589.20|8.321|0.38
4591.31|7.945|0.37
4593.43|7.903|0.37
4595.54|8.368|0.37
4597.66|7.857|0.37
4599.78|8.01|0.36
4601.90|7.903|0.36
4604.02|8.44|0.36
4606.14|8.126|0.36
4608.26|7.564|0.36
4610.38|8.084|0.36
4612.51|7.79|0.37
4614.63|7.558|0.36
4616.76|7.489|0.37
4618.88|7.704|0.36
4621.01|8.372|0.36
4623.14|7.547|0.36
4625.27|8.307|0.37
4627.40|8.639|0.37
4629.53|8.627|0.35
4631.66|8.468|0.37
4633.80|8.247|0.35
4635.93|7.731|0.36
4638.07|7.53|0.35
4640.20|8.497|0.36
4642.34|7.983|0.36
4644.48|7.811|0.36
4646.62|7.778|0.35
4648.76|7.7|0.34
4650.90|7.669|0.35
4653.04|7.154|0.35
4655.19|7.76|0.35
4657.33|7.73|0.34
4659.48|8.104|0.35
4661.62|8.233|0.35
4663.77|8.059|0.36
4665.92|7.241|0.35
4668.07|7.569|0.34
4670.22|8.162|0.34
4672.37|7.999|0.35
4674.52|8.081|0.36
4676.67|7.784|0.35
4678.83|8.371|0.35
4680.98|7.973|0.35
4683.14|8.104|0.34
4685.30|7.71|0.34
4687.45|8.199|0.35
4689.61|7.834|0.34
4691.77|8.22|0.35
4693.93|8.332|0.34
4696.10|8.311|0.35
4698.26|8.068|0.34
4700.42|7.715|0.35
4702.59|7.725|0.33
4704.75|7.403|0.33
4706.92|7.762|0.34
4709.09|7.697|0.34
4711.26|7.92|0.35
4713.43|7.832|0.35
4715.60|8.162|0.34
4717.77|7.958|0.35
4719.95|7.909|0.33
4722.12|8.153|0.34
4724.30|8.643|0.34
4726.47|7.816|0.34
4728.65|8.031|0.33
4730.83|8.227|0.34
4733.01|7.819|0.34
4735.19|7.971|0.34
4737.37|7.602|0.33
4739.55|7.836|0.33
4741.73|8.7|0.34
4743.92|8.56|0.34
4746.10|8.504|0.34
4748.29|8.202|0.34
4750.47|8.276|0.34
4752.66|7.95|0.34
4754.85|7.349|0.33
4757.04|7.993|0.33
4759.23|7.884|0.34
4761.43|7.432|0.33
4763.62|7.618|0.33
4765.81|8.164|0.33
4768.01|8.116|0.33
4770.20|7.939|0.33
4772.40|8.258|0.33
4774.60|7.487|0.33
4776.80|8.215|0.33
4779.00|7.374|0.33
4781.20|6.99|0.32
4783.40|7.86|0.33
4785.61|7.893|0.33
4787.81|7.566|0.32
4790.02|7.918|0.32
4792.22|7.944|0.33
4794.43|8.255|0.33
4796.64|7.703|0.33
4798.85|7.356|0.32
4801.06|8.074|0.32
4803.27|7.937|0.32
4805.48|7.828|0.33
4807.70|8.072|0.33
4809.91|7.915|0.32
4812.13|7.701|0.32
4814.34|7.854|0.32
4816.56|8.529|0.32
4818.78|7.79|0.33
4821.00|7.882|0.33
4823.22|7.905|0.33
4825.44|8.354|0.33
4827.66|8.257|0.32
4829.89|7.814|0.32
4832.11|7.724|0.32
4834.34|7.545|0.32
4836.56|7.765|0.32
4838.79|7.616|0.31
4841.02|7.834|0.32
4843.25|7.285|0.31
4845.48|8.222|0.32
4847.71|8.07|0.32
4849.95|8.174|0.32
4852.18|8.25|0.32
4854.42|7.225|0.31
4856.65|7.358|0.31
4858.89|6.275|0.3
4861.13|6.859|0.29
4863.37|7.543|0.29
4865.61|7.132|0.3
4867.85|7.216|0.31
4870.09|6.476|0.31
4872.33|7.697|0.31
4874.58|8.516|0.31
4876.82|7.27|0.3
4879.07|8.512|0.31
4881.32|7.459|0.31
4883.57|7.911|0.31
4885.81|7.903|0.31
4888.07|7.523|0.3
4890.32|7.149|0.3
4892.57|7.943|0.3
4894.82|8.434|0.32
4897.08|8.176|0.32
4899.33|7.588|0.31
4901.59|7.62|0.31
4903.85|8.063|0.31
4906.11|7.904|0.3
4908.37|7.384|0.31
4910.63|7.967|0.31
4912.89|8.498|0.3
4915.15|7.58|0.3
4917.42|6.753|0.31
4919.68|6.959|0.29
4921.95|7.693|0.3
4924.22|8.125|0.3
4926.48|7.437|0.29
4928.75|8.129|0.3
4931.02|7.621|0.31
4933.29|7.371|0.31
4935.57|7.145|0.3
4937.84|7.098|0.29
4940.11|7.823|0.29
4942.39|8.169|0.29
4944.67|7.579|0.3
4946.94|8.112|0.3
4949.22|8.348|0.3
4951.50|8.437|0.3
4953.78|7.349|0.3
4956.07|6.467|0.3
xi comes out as 4757.04 angstrom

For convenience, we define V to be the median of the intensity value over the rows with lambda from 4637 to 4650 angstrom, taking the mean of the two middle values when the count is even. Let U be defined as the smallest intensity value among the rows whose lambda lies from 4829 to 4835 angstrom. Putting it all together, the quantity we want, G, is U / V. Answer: 0.968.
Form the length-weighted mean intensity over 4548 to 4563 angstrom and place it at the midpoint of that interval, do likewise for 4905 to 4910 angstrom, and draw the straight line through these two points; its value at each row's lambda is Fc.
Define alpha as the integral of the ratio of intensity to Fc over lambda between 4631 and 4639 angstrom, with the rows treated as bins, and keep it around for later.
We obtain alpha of 8 angstrom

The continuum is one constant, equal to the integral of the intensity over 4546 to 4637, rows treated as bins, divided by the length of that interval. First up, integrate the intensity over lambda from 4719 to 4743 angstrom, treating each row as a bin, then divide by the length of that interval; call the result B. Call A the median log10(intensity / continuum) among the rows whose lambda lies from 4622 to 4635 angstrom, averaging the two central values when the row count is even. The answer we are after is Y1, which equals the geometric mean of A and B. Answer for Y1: 0.44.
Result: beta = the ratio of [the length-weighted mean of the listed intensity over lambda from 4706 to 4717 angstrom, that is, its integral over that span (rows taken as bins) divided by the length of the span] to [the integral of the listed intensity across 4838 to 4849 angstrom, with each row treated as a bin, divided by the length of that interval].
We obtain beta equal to 1.01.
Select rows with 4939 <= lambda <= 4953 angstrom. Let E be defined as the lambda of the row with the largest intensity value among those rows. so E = 4951.50 angstrom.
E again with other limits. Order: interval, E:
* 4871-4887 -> 4874.58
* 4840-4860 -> 4852.18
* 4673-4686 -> 4678.83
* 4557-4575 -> 4559.71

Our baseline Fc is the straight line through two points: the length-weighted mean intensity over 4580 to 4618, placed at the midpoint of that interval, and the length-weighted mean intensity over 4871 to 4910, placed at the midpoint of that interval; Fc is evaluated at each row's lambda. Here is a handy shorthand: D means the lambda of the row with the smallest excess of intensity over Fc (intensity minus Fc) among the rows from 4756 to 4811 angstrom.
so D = 4781.20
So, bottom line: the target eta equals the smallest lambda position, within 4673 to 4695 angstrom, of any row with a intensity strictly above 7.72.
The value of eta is 4674.52 angstrom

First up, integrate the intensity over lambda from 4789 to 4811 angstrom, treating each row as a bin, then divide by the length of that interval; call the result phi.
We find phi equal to 7.90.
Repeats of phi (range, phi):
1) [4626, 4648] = 8.13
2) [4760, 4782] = 7.77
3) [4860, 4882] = 7.47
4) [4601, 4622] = 7.90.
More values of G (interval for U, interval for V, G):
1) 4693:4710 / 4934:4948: 0.961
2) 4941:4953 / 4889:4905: 0.954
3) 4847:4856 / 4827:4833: 0.925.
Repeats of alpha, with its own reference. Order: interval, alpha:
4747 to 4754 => 7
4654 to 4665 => 11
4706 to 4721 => 15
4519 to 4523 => 4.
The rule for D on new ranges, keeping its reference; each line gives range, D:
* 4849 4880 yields 4858.89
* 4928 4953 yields 4937.84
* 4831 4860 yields 4858.89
